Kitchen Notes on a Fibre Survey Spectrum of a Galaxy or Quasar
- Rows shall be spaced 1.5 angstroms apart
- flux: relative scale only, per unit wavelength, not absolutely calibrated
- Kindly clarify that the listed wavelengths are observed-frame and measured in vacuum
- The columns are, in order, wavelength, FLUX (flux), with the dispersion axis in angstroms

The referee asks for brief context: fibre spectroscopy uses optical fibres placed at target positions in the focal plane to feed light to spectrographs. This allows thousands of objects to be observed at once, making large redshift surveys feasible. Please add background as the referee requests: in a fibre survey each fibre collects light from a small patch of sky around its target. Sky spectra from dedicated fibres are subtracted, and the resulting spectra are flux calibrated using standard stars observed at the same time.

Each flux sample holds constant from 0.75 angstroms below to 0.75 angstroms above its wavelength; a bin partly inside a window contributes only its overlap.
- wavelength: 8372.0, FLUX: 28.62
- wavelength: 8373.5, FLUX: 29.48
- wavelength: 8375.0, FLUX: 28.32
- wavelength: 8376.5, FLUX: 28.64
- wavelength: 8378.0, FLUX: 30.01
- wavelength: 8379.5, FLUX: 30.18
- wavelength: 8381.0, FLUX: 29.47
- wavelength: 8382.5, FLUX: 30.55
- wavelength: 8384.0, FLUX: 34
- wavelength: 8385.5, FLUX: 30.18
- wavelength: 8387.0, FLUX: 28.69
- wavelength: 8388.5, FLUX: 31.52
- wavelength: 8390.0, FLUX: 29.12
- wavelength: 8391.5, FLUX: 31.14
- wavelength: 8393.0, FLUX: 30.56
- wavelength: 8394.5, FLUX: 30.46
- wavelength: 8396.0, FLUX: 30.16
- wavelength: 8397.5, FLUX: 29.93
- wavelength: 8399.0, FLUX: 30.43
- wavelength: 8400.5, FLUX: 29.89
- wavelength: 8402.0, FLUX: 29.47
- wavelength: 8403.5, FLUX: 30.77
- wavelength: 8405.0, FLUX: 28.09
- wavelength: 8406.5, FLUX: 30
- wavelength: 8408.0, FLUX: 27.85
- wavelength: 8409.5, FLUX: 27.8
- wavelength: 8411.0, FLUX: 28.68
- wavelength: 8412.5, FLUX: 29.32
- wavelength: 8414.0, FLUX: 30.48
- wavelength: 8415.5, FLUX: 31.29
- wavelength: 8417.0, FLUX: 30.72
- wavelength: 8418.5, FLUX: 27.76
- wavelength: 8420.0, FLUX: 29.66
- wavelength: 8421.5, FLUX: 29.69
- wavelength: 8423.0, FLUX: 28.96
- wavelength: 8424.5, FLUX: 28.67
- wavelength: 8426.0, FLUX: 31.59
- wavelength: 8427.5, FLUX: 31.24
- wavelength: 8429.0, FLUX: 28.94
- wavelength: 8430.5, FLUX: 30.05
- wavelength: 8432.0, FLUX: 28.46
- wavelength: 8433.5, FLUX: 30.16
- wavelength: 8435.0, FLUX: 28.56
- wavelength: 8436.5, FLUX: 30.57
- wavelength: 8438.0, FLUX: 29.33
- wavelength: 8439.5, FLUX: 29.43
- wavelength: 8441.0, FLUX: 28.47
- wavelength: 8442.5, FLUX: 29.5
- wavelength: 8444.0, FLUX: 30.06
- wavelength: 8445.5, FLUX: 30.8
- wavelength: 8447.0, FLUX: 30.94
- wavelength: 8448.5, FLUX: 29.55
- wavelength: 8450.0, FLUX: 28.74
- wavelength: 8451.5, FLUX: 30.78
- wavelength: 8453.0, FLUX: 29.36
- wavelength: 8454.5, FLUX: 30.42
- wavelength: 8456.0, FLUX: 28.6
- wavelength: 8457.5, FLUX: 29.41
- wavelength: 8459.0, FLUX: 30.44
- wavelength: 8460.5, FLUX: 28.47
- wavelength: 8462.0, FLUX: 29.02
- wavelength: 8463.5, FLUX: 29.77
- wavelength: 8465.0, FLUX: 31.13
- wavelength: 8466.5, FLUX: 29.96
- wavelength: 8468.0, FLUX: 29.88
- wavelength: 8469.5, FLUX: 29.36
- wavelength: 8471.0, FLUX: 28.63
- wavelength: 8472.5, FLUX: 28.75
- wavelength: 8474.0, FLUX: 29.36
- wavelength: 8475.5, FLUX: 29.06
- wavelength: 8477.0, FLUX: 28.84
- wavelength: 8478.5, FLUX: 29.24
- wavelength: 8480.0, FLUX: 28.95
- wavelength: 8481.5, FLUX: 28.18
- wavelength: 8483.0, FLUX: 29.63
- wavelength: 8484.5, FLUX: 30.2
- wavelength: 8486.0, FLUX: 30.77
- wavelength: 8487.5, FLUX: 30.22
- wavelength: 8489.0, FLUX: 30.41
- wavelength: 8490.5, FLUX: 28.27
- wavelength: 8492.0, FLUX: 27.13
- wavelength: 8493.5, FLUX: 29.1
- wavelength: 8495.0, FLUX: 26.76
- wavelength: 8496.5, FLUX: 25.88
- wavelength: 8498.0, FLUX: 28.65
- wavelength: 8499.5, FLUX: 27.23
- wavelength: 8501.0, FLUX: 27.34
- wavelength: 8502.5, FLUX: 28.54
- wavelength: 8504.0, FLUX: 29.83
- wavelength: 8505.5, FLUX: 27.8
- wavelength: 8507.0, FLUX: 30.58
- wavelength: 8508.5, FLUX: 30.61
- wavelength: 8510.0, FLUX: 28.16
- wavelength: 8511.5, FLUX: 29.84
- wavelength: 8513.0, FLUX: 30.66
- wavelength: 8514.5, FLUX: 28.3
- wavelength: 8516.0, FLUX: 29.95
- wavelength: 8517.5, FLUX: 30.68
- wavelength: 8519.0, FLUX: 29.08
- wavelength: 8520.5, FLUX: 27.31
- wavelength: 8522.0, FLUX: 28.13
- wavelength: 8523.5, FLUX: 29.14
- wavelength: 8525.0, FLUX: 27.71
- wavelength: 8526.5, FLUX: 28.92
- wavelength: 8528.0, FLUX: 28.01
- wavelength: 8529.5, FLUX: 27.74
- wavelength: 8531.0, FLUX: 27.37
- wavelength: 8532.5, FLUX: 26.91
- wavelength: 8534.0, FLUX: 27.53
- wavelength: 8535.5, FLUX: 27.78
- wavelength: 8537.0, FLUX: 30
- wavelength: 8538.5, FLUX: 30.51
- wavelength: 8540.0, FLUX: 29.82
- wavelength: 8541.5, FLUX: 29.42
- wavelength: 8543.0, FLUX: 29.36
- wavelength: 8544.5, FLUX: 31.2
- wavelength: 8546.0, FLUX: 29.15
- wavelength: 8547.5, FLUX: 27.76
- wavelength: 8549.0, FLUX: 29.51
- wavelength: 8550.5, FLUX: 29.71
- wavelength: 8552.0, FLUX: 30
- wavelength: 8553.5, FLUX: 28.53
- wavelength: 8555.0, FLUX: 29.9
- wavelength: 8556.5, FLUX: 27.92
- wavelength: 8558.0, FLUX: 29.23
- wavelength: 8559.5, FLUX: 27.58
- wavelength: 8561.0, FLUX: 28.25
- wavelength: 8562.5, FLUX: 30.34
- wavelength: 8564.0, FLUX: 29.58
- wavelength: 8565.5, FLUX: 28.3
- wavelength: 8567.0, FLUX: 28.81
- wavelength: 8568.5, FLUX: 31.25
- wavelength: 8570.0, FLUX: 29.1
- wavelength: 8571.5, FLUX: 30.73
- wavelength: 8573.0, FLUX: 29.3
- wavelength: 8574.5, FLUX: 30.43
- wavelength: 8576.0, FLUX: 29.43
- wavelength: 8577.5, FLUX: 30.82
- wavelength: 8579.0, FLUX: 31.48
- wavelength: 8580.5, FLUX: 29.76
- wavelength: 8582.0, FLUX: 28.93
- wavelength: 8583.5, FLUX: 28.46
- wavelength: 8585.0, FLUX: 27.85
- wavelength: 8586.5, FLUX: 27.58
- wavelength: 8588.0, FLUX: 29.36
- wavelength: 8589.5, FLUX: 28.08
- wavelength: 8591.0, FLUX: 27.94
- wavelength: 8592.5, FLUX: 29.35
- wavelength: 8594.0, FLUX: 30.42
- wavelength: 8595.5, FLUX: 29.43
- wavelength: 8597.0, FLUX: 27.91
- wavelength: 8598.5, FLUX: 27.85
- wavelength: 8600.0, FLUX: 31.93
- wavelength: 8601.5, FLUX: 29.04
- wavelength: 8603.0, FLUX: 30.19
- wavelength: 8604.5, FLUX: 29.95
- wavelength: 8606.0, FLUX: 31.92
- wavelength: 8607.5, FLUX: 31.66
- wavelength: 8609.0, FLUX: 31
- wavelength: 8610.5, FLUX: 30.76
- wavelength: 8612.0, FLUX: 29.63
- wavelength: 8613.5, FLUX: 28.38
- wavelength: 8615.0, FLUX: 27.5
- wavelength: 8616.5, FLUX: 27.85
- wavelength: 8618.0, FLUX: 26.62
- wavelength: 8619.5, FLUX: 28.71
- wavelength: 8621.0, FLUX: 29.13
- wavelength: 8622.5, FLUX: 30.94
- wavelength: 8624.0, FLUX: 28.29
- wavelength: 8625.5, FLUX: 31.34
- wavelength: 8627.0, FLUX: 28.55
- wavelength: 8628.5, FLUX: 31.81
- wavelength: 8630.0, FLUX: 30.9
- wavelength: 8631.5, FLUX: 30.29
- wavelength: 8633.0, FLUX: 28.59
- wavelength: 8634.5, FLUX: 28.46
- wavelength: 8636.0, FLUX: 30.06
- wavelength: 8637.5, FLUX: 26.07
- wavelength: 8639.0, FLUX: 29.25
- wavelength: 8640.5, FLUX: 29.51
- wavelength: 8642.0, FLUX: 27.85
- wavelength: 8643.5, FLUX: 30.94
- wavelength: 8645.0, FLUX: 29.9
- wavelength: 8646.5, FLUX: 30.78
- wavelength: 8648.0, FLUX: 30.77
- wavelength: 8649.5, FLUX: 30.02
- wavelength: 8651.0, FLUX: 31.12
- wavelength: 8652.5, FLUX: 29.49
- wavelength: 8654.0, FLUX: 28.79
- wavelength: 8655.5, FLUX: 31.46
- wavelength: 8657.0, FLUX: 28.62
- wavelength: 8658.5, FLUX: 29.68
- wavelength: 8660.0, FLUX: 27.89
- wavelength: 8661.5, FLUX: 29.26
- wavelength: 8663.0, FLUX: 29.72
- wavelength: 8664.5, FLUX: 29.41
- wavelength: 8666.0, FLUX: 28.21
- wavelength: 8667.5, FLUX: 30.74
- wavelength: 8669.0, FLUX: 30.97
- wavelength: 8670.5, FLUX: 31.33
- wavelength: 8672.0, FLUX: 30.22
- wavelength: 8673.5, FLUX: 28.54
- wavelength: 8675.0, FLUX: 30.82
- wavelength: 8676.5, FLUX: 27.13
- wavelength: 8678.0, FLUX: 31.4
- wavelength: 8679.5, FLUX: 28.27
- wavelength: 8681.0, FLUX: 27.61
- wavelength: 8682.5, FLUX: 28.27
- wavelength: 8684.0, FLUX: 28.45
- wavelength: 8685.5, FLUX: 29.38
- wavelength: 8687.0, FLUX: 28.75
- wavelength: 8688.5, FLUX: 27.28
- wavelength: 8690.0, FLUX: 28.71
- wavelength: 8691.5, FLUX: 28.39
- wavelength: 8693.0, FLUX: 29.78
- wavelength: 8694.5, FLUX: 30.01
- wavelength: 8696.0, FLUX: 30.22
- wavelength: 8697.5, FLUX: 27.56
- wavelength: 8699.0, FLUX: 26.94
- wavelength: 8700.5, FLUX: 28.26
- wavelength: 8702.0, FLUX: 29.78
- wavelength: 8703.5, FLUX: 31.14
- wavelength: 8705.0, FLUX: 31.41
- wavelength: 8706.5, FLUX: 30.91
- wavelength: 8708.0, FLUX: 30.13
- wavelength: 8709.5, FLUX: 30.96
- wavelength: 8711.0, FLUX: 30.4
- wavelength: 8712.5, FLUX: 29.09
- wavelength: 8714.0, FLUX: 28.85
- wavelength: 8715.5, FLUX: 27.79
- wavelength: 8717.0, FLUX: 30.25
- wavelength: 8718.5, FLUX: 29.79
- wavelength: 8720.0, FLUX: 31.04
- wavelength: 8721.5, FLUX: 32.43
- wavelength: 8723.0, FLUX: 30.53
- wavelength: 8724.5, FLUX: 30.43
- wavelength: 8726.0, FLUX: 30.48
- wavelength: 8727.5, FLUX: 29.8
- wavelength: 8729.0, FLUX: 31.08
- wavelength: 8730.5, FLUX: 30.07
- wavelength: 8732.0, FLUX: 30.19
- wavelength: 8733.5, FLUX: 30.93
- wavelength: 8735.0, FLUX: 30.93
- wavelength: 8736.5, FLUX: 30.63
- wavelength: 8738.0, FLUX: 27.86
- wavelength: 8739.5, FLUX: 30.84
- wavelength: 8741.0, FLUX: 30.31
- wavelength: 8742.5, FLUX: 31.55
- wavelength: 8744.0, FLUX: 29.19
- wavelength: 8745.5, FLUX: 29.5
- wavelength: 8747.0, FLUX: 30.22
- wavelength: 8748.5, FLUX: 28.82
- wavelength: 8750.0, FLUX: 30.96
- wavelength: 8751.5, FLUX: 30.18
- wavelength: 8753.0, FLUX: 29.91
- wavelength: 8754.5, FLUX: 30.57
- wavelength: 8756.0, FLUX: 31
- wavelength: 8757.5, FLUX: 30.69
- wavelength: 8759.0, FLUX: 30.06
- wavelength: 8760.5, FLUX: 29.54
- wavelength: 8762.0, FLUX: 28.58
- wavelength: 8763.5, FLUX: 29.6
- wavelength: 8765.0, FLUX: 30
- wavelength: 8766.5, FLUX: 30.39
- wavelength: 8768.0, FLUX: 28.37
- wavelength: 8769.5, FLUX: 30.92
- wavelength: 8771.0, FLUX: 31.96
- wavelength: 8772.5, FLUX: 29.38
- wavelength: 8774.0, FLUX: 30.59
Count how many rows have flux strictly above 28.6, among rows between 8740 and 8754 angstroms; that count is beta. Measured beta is 9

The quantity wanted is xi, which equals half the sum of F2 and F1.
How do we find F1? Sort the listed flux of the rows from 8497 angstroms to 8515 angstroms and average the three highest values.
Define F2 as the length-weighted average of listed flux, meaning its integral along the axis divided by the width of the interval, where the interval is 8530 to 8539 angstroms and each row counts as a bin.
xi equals 29.4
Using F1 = 30.6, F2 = 28.3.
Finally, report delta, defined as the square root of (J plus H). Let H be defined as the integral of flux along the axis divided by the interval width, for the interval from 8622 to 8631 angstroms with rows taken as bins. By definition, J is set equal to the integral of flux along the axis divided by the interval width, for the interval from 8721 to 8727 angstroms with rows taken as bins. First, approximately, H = 30.3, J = 30.9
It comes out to 7.82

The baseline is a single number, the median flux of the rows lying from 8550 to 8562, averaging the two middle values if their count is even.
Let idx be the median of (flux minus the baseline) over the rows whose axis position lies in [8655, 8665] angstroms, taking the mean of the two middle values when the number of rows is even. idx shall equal 0.5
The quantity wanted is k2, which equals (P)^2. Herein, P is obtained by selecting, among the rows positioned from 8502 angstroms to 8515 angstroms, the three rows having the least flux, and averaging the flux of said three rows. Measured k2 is 789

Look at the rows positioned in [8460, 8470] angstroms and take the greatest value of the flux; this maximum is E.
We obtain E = 31.13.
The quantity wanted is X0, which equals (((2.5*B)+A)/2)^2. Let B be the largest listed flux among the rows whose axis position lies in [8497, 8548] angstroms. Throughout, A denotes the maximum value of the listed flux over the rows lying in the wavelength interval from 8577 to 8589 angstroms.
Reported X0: 2996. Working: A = 31.48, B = 31.2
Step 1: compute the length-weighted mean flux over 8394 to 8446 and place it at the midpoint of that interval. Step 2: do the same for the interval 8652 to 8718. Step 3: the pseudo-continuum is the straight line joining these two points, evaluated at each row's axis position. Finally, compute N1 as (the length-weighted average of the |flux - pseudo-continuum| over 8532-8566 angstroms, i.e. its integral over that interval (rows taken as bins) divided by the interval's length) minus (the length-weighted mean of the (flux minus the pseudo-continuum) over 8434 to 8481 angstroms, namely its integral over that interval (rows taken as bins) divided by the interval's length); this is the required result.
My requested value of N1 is 1.0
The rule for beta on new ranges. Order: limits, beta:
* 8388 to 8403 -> 10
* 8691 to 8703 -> 4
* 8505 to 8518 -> 6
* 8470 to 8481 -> 7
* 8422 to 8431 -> 6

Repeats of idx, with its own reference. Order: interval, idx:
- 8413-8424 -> 0.8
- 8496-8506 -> -1.1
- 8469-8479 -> 0.2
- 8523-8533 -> -1.1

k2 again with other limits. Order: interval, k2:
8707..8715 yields 862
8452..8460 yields 848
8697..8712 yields 761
